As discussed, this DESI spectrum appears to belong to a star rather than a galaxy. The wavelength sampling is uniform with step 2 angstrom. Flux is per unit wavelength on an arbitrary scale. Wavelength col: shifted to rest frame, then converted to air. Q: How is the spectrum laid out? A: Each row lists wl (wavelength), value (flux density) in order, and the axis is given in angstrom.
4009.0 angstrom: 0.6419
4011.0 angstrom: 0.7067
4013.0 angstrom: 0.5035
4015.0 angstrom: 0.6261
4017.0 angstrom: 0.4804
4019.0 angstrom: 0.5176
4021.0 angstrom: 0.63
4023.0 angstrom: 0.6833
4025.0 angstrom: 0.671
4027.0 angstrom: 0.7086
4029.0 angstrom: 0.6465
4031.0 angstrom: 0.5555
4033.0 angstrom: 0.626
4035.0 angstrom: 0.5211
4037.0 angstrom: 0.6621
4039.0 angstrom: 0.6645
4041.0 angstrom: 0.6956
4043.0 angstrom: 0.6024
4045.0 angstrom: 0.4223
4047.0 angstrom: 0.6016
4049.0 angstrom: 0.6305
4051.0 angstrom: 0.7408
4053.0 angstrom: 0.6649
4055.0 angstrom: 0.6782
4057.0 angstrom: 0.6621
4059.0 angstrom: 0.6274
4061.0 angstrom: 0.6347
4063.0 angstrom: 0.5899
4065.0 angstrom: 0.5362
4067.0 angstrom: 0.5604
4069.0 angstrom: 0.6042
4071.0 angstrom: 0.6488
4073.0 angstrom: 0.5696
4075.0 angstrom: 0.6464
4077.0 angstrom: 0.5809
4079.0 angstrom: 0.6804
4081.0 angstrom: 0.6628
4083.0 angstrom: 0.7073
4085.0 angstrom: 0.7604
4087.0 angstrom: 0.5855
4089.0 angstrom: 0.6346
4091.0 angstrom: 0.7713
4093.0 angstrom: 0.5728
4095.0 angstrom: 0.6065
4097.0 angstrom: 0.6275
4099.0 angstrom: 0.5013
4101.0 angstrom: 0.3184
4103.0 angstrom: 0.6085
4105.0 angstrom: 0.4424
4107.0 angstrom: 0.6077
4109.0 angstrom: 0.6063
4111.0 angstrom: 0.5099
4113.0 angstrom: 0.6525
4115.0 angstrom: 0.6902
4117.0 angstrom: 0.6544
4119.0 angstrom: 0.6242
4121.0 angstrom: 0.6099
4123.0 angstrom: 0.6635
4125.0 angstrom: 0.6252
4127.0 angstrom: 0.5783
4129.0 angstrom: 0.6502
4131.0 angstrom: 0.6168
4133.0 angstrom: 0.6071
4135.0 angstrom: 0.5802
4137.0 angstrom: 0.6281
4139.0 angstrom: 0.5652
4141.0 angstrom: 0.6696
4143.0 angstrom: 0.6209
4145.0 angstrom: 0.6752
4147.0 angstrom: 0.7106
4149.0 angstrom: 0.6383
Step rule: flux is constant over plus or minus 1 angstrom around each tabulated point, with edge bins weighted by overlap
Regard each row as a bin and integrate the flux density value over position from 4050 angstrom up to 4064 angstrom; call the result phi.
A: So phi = 9.2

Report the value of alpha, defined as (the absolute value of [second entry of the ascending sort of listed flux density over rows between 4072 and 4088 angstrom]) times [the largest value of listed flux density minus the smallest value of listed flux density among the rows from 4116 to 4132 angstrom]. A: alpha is 0.049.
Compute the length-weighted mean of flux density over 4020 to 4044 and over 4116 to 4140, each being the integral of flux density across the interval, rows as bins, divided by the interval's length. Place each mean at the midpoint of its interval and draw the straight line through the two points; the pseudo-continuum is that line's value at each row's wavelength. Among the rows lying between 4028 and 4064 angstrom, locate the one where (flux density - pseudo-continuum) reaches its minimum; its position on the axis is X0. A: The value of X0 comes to 4045.0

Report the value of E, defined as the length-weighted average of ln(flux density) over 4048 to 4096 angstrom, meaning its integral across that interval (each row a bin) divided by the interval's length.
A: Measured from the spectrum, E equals -0.451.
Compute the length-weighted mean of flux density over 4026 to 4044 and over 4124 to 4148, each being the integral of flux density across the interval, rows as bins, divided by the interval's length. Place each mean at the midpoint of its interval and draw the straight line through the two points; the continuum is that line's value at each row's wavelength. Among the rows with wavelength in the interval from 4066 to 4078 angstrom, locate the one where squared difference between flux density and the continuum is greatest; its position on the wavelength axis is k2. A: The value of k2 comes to 4067.0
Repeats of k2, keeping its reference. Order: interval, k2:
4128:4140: 4139.0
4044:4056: 4045.0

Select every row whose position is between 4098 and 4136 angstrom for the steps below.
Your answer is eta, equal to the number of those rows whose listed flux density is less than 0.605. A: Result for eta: 6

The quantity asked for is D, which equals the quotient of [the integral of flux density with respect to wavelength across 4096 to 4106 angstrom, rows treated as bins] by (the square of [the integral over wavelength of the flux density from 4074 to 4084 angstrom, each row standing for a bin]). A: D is 0.12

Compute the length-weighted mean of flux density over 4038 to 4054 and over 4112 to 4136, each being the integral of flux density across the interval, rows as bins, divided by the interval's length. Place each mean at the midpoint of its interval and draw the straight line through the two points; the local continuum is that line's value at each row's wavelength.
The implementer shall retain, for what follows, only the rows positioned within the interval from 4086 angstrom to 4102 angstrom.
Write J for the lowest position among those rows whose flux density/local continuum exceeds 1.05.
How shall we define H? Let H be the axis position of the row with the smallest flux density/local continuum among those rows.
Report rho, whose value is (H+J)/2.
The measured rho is 4096 angstrom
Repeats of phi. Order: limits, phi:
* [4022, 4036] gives 8.8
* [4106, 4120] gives 8.7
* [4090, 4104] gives 8.0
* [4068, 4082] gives 8.8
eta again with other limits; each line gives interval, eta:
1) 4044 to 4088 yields 9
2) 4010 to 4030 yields 3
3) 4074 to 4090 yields 2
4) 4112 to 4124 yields 0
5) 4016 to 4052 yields 7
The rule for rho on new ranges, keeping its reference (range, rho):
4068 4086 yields 4076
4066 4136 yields 4090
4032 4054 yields 4041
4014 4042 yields 4020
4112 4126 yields 4118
